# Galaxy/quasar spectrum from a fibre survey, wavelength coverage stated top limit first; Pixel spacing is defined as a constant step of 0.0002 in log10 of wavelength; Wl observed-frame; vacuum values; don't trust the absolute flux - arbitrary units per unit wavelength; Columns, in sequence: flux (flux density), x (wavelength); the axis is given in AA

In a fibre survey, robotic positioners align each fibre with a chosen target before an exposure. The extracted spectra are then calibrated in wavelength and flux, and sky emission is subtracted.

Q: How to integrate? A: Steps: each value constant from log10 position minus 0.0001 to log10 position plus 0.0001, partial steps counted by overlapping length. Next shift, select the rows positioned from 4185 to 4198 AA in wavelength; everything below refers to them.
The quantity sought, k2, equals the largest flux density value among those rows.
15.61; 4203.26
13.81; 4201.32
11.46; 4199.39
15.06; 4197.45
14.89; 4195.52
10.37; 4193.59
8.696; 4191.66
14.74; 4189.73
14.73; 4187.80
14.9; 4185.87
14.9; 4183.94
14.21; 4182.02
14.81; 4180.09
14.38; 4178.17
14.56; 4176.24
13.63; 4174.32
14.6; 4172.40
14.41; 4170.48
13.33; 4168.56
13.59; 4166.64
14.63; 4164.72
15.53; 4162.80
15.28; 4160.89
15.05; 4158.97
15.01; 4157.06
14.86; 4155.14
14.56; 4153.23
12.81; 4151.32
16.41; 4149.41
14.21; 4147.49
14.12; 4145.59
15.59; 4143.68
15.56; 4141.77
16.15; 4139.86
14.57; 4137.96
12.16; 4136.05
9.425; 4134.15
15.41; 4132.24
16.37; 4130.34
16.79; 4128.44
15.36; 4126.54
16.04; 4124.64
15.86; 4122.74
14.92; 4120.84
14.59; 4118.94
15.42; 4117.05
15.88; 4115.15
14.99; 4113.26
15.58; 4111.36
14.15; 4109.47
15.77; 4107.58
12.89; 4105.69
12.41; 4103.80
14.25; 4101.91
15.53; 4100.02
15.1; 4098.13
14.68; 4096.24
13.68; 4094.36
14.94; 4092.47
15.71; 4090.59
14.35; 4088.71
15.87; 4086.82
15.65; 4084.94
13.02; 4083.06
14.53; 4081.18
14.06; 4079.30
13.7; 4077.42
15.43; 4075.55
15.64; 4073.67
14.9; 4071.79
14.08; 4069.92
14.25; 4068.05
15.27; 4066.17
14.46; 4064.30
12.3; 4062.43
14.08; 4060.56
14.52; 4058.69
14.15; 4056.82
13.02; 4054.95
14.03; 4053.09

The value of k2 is 15.06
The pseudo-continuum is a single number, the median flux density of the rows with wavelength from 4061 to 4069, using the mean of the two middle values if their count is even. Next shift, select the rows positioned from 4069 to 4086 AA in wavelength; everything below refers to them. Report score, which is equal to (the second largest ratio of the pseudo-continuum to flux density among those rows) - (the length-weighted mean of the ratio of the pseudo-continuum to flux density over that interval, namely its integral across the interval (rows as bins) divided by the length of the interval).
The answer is 0.06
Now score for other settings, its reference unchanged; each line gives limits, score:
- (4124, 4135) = -0.07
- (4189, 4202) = 0.20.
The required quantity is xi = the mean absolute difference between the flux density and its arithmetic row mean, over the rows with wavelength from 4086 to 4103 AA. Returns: 0.59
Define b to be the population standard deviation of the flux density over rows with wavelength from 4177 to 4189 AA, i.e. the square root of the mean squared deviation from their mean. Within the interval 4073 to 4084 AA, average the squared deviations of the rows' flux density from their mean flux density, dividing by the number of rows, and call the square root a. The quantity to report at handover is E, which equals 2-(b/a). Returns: 1.71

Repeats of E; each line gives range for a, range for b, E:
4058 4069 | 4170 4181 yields 1.59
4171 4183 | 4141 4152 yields -1.16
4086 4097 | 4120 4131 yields 1.18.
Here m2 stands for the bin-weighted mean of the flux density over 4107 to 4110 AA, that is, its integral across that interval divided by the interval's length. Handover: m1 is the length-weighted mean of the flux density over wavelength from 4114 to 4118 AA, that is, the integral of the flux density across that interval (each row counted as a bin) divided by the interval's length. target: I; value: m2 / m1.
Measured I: 0.96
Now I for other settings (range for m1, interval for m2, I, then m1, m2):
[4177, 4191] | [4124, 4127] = 1.08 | 14.5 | 15.7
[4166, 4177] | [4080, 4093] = 1.06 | 14.0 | 14.9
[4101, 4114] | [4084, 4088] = 1.10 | 14.3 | 15.7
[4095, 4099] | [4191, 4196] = 0.75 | 14.8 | 11.1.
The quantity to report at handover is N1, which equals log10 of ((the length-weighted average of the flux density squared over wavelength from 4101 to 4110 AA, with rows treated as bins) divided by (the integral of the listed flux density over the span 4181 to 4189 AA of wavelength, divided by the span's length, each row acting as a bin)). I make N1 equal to 1.12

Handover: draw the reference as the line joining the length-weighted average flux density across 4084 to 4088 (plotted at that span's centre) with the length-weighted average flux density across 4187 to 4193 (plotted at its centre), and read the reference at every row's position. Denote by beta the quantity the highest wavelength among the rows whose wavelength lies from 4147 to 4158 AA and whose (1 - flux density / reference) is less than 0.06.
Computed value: 4157.06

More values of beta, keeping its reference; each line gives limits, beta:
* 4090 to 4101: 4100.02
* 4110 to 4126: 4124.64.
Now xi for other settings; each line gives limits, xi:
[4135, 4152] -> 1.16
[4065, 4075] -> 0.53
